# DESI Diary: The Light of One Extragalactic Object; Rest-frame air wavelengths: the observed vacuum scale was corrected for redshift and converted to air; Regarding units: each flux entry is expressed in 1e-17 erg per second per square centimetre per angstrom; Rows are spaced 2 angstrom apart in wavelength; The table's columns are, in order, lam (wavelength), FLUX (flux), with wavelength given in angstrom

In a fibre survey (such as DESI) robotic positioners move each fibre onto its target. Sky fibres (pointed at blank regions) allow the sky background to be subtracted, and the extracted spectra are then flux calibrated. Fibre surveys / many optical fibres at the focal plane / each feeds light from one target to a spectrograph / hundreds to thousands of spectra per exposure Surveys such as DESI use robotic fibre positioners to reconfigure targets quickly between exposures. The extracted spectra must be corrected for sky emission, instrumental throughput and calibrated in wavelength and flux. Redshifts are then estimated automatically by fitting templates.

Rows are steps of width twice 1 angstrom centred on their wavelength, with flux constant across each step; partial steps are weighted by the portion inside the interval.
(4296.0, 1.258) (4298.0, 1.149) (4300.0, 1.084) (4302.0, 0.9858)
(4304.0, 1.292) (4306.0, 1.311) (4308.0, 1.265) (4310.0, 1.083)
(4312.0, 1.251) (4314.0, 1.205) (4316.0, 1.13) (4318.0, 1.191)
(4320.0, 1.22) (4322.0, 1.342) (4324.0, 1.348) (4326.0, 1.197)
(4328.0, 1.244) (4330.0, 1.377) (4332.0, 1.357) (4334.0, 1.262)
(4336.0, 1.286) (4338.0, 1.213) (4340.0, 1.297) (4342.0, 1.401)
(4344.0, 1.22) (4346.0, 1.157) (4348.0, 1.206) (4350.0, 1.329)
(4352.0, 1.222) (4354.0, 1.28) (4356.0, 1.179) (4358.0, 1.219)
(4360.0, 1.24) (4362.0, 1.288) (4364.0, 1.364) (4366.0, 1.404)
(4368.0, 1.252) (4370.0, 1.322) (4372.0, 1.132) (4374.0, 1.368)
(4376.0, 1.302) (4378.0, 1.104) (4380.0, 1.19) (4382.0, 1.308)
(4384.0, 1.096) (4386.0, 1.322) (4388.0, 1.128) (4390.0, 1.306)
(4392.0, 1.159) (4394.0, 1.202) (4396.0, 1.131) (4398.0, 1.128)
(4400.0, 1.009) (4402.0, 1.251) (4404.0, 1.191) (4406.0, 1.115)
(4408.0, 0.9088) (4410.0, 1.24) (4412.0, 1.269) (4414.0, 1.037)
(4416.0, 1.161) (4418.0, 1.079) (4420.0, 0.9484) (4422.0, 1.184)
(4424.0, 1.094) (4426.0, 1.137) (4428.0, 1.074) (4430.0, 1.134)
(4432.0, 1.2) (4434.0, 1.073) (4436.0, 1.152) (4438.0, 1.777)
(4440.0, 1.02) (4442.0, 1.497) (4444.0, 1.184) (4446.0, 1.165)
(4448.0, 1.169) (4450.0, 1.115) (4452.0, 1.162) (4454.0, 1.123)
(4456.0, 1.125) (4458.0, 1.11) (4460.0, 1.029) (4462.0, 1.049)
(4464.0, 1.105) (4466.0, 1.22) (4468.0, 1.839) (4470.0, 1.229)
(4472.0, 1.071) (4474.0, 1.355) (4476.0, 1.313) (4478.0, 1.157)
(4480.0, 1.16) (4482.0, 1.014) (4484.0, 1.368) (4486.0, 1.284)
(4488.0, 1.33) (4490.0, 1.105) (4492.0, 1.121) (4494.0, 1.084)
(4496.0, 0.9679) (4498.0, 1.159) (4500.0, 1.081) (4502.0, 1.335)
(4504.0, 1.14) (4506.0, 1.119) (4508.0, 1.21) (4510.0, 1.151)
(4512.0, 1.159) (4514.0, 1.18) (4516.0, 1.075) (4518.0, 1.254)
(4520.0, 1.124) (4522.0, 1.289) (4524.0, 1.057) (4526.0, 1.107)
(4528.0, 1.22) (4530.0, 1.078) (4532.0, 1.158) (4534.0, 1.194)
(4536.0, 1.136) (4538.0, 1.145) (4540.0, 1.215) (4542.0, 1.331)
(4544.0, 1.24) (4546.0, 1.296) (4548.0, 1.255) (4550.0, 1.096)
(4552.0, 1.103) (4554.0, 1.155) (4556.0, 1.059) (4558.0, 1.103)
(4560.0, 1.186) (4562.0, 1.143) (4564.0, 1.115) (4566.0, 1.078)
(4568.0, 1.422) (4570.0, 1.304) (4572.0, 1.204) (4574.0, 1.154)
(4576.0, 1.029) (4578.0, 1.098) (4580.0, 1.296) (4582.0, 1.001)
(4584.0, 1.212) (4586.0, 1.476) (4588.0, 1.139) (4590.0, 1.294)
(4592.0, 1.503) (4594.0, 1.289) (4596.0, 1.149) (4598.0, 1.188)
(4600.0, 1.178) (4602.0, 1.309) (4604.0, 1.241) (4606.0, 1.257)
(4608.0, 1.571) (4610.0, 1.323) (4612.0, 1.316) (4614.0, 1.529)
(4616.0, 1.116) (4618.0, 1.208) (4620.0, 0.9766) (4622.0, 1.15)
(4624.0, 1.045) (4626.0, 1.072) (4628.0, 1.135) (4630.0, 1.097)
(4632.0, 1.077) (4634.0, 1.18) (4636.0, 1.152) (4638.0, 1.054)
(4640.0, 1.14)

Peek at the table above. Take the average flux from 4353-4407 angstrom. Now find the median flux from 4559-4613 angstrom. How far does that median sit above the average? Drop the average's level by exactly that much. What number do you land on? 1.23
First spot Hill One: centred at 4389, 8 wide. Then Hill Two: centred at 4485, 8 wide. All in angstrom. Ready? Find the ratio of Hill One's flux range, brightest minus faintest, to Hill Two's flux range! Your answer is 0.55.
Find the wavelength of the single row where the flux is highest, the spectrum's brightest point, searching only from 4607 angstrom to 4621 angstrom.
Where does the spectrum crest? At 4608.0 angstrom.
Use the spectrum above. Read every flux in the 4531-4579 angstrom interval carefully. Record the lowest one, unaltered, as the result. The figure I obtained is 1.029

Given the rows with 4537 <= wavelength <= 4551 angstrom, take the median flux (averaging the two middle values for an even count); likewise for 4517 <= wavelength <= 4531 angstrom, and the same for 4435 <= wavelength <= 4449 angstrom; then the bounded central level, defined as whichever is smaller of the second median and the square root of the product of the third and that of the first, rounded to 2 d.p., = 1.12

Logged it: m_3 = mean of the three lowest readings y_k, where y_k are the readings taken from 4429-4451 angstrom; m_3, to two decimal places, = 1.07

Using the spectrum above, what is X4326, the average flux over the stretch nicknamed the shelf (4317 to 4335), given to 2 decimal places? 1.28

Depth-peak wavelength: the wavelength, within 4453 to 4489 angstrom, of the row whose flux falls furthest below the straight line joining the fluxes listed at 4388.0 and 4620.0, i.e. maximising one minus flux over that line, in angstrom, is 4482.0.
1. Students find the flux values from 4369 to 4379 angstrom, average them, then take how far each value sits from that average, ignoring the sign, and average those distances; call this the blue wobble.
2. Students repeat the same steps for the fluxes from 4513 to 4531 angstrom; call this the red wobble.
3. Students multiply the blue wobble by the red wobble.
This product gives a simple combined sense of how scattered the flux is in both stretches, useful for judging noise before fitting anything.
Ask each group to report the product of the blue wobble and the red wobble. 0.0074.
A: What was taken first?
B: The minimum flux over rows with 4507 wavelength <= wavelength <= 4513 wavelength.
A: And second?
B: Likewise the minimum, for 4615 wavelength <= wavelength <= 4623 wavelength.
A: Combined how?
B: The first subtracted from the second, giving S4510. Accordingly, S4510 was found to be -0.17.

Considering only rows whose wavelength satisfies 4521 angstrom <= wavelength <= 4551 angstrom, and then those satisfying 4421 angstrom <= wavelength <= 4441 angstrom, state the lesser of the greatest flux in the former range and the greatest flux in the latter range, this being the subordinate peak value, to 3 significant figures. 1.33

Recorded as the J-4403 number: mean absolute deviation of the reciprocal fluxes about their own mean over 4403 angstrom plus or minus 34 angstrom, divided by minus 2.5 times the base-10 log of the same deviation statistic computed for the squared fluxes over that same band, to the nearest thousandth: 0.035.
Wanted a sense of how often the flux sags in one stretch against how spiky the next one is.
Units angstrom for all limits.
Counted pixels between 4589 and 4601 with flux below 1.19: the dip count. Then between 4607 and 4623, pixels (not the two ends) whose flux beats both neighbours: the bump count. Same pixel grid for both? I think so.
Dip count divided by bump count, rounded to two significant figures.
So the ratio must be 1.5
